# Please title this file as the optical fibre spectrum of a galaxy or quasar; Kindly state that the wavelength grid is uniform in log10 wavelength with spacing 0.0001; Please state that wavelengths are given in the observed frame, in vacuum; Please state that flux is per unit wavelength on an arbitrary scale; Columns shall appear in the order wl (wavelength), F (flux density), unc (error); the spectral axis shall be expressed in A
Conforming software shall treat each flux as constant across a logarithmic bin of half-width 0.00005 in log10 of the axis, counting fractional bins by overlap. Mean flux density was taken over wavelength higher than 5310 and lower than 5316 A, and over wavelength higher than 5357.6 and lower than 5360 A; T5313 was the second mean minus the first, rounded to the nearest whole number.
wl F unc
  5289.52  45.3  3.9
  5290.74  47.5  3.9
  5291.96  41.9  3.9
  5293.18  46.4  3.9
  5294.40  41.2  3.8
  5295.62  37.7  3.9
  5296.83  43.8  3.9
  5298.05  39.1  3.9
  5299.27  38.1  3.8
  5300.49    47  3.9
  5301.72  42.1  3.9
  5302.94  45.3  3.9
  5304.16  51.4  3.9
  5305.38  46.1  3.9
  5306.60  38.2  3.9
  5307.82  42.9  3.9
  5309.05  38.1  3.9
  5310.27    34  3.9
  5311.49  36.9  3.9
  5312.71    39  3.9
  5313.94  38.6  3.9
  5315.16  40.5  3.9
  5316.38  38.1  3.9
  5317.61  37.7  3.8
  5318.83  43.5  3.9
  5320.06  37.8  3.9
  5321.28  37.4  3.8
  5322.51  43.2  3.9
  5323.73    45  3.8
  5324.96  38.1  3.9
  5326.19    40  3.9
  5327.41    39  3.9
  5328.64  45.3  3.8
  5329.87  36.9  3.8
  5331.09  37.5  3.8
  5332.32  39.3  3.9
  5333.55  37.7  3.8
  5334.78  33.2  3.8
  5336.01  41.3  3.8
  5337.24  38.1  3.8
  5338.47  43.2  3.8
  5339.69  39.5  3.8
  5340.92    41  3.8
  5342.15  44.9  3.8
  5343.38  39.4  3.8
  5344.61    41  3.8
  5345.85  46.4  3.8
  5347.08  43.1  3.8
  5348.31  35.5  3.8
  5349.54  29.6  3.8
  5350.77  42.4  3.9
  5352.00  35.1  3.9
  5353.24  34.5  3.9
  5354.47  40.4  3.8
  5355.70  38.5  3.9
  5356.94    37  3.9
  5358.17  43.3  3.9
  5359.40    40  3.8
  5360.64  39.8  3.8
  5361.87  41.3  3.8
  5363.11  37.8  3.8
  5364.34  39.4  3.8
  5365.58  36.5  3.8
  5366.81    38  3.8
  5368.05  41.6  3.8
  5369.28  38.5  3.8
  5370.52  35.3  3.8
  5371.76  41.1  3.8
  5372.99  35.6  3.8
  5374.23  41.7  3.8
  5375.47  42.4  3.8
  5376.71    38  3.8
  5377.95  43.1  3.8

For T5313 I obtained 4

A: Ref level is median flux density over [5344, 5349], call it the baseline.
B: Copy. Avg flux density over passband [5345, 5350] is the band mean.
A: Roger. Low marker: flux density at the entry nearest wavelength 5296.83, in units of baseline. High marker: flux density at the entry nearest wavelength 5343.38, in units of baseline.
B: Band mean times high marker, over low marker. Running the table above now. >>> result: 35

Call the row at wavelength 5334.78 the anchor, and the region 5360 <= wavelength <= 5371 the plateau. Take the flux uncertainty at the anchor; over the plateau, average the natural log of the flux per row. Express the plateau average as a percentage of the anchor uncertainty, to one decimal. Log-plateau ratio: 96.2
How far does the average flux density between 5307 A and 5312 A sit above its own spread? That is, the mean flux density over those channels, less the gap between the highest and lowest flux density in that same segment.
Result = 29.1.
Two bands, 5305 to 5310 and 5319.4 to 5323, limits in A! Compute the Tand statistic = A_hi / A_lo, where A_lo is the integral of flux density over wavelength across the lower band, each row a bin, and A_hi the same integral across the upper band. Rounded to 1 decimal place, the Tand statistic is 0.7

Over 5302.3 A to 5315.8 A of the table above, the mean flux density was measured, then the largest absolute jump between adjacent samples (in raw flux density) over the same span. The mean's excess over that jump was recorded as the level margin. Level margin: 33.1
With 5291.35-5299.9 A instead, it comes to 35.1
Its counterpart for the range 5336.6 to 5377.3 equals 26.6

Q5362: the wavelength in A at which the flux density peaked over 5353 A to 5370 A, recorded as 5358.17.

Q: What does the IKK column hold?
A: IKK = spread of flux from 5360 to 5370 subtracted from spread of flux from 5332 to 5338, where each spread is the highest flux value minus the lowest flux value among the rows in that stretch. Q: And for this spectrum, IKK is 3.00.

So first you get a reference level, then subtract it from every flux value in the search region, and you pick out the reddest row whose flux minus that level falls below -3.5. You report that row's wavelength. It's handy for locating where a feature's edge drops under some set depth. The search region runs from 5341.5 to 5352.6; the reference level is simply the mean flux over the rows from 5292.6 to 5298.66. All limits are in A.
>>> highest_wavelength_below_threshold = 5352.00 A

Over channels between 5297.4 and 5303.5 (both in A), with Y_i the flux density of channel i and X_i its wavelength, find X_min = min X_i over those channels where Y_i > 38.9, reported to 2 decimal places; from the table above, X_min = 5298.05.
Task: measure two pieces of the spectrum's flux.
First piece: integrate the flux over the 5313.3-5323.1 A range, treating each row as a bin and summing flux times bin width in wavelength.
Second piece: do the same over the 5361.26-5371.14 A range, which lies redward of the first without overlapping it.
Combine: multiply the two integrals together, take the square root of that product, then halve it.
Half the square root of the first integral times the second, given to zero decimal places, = 192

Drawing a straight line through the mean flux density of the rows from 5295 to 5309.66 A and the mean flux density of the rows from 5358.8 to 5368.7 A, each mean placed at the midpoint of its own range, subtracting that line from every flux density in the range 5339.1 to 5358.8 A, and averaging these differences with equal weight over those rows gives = -0.6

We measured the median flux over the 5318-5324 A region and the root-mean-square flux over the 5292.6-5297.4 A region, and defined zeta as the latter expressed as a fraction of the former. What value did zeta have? 0.98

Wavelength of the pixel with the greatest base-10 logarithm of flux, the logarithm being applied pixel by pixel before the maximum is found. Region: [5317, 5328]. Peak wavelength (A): 5323.73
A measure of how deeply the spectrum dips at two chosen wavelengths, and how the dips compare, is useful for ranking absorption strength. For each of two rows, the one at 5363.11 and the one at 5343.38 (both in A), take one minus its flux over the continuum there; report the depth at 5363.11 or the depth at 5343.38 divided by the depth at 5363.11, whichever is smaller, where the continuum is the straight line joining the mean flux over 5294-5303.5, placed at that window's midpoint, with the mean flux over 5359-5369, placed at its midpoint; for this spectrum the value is 0.04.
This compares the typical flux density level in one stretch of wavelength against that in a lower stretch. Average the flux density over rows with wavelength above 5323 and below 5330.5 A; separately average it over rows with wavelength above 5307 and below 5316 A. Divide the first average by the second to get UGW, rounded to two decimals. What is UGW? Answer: 1.06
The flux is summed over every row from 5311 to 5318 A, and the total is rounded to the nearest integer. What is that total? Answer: 231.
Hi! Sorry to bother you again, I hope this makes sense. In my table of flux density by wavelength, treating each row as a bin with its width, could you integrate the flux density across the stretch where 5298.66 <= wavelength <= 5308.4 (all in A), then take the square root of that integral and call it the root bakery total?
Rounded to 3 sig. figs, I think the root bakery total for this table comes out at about 20.7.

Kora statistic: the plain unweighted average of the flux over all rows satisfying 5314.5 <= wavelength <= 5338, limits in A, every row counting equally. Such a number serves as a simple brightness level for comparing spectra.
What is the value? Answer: 39.5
